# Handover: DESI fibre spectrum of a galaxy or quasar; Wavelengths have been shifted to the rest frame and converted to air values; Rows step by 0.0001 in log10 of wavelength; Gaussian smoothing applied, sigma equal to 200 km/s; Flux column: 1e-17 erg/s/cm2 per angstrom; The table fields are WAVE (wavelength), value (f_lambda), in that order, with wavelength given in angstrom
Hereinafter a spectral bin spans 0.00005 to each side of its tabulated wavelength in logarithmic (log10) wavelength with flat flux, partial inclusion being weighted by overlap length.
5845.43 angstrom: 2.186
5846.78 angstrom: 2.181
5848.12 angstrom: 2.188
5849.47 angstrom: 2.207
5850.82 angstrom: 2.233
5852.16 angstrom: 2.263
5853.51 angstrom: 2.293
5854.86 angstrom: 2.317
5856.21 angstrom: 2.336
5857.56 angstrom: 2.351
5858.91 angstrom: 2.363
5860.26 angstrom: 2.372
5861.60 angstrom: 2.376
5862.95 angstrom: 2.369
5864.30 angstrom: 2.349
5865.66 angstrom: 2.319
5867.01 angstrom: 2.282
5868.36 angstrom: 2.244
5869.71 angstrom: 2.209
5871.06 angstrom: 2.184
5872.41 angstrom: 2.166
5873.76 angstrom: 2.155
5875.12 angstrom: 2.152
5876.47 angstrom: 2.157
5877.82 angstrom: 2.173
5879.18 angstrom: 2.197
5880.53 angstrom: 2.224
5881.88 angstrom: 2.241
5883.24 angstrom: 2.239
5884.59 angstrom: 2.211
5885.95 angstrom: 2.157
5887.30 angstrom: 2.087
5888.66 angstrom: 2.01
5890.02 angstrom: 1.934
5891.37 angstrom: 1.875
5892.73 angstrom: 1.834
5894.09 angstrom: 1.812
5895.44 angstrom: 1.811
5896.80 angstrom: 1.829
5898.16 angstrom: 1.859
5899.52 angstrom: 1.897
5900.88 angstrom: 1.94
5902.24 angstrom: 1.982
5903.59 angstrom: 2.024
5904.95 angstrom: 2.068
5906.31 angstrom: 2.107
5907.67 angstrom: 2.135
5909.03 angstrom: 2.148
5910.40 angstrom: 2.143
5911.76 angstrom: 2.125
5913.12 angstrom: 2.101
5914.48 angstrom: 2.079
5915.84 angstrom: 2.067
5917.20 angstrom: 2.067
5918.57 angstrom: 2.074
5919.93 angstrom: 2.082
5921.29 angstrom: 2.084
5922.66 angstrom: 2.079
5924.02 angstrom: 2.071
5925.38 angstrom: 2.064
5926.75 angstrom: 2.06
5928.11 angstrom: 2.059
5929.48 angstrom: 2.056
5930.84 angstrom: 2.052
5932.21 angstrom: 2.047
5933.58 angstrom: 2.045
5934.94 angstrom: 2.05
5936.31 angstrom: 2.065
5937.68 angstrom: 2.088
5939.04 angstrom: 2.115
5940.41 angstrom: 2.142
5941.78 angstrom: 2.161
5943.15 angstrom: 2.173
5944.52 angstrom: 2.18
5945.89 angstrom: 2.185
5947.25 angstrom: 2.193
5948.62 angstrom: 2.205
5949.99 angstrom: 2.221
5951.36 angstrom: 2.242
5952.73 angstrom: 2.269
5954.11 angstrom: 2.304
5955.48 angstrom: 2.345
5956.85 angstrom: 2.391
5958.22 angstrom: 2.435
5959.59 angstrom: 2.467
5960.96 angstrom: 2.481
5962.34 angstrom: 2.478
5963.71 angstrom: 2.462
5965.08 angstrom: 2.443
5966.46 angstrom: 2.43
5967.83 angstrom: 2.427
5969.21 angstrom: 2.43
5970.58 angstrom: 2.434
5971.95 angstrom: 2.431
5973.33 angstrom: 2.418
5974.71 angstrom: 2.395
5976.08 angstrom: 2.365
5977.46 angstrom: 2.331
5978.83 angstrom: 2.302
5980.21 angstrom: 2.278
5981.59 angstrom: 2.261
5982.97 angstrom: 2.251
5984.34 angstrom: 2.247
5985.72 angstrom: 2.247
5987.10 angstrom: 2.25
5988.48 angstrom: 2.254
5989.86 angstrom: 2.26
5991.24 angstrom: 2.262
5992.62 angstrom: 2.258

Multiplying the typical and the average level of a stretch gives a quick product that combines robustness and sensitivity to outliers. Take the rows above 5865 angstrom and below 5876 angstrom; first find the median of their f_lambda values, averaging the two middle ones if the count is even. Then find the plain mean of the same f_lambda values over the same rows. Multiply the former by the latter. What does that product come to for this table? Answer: 4.9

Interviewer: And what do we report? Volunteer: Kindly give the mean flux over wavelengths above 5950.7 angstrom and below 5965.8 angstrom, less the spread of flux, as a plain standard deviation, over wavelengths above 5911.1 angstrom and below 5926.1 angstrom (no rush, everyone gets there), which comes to 2.4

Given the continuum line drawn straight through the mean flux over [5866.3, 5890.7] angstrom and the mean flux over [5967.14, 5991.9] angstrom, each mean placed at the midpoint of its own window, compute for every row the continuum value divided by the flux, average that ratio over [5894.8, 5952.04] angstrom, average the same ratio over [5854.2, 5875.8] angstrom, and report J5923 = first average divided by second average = 1.15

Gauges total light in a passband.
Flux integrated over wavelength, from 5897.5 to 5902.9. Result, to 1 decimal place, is 10.4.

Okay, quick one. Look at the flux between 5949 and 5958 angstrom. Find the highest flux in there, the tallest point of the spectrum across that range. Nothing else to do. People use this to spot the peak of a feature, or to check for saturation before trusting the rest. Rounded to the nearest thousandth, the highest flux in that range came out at 2.391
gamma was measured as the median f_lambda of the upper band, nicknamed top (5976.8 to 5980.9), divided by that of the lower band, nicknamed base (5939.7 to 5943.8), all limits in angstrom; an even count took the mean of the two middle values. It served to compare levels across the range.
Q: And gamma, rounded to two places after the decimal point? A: 1.07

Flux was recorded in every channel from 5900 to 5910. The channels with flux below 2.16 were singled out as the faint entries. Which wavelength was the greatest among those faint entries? 5909.03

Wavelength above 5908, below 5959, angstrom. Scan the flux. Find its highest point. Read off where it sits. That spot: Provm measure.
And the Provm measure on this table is 5958.22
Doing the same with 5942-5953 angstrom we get 5952.73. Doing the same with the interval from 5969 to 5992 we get 5970.58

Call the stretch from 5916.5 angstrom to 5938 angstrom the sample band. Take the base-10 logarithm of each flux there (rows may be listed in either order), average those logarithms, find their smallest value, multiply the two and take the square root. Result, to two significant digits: 0.31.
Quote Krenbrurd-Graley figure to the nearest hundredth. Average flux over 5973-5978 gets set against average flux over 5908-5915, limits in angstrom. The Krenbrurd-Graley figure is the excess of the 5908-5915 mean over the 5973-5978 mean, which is -0.26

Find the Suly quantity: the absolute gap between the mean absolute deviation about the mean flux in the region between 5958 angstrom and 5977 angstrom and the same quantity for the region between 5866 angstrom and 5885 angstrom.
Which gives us 0.011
